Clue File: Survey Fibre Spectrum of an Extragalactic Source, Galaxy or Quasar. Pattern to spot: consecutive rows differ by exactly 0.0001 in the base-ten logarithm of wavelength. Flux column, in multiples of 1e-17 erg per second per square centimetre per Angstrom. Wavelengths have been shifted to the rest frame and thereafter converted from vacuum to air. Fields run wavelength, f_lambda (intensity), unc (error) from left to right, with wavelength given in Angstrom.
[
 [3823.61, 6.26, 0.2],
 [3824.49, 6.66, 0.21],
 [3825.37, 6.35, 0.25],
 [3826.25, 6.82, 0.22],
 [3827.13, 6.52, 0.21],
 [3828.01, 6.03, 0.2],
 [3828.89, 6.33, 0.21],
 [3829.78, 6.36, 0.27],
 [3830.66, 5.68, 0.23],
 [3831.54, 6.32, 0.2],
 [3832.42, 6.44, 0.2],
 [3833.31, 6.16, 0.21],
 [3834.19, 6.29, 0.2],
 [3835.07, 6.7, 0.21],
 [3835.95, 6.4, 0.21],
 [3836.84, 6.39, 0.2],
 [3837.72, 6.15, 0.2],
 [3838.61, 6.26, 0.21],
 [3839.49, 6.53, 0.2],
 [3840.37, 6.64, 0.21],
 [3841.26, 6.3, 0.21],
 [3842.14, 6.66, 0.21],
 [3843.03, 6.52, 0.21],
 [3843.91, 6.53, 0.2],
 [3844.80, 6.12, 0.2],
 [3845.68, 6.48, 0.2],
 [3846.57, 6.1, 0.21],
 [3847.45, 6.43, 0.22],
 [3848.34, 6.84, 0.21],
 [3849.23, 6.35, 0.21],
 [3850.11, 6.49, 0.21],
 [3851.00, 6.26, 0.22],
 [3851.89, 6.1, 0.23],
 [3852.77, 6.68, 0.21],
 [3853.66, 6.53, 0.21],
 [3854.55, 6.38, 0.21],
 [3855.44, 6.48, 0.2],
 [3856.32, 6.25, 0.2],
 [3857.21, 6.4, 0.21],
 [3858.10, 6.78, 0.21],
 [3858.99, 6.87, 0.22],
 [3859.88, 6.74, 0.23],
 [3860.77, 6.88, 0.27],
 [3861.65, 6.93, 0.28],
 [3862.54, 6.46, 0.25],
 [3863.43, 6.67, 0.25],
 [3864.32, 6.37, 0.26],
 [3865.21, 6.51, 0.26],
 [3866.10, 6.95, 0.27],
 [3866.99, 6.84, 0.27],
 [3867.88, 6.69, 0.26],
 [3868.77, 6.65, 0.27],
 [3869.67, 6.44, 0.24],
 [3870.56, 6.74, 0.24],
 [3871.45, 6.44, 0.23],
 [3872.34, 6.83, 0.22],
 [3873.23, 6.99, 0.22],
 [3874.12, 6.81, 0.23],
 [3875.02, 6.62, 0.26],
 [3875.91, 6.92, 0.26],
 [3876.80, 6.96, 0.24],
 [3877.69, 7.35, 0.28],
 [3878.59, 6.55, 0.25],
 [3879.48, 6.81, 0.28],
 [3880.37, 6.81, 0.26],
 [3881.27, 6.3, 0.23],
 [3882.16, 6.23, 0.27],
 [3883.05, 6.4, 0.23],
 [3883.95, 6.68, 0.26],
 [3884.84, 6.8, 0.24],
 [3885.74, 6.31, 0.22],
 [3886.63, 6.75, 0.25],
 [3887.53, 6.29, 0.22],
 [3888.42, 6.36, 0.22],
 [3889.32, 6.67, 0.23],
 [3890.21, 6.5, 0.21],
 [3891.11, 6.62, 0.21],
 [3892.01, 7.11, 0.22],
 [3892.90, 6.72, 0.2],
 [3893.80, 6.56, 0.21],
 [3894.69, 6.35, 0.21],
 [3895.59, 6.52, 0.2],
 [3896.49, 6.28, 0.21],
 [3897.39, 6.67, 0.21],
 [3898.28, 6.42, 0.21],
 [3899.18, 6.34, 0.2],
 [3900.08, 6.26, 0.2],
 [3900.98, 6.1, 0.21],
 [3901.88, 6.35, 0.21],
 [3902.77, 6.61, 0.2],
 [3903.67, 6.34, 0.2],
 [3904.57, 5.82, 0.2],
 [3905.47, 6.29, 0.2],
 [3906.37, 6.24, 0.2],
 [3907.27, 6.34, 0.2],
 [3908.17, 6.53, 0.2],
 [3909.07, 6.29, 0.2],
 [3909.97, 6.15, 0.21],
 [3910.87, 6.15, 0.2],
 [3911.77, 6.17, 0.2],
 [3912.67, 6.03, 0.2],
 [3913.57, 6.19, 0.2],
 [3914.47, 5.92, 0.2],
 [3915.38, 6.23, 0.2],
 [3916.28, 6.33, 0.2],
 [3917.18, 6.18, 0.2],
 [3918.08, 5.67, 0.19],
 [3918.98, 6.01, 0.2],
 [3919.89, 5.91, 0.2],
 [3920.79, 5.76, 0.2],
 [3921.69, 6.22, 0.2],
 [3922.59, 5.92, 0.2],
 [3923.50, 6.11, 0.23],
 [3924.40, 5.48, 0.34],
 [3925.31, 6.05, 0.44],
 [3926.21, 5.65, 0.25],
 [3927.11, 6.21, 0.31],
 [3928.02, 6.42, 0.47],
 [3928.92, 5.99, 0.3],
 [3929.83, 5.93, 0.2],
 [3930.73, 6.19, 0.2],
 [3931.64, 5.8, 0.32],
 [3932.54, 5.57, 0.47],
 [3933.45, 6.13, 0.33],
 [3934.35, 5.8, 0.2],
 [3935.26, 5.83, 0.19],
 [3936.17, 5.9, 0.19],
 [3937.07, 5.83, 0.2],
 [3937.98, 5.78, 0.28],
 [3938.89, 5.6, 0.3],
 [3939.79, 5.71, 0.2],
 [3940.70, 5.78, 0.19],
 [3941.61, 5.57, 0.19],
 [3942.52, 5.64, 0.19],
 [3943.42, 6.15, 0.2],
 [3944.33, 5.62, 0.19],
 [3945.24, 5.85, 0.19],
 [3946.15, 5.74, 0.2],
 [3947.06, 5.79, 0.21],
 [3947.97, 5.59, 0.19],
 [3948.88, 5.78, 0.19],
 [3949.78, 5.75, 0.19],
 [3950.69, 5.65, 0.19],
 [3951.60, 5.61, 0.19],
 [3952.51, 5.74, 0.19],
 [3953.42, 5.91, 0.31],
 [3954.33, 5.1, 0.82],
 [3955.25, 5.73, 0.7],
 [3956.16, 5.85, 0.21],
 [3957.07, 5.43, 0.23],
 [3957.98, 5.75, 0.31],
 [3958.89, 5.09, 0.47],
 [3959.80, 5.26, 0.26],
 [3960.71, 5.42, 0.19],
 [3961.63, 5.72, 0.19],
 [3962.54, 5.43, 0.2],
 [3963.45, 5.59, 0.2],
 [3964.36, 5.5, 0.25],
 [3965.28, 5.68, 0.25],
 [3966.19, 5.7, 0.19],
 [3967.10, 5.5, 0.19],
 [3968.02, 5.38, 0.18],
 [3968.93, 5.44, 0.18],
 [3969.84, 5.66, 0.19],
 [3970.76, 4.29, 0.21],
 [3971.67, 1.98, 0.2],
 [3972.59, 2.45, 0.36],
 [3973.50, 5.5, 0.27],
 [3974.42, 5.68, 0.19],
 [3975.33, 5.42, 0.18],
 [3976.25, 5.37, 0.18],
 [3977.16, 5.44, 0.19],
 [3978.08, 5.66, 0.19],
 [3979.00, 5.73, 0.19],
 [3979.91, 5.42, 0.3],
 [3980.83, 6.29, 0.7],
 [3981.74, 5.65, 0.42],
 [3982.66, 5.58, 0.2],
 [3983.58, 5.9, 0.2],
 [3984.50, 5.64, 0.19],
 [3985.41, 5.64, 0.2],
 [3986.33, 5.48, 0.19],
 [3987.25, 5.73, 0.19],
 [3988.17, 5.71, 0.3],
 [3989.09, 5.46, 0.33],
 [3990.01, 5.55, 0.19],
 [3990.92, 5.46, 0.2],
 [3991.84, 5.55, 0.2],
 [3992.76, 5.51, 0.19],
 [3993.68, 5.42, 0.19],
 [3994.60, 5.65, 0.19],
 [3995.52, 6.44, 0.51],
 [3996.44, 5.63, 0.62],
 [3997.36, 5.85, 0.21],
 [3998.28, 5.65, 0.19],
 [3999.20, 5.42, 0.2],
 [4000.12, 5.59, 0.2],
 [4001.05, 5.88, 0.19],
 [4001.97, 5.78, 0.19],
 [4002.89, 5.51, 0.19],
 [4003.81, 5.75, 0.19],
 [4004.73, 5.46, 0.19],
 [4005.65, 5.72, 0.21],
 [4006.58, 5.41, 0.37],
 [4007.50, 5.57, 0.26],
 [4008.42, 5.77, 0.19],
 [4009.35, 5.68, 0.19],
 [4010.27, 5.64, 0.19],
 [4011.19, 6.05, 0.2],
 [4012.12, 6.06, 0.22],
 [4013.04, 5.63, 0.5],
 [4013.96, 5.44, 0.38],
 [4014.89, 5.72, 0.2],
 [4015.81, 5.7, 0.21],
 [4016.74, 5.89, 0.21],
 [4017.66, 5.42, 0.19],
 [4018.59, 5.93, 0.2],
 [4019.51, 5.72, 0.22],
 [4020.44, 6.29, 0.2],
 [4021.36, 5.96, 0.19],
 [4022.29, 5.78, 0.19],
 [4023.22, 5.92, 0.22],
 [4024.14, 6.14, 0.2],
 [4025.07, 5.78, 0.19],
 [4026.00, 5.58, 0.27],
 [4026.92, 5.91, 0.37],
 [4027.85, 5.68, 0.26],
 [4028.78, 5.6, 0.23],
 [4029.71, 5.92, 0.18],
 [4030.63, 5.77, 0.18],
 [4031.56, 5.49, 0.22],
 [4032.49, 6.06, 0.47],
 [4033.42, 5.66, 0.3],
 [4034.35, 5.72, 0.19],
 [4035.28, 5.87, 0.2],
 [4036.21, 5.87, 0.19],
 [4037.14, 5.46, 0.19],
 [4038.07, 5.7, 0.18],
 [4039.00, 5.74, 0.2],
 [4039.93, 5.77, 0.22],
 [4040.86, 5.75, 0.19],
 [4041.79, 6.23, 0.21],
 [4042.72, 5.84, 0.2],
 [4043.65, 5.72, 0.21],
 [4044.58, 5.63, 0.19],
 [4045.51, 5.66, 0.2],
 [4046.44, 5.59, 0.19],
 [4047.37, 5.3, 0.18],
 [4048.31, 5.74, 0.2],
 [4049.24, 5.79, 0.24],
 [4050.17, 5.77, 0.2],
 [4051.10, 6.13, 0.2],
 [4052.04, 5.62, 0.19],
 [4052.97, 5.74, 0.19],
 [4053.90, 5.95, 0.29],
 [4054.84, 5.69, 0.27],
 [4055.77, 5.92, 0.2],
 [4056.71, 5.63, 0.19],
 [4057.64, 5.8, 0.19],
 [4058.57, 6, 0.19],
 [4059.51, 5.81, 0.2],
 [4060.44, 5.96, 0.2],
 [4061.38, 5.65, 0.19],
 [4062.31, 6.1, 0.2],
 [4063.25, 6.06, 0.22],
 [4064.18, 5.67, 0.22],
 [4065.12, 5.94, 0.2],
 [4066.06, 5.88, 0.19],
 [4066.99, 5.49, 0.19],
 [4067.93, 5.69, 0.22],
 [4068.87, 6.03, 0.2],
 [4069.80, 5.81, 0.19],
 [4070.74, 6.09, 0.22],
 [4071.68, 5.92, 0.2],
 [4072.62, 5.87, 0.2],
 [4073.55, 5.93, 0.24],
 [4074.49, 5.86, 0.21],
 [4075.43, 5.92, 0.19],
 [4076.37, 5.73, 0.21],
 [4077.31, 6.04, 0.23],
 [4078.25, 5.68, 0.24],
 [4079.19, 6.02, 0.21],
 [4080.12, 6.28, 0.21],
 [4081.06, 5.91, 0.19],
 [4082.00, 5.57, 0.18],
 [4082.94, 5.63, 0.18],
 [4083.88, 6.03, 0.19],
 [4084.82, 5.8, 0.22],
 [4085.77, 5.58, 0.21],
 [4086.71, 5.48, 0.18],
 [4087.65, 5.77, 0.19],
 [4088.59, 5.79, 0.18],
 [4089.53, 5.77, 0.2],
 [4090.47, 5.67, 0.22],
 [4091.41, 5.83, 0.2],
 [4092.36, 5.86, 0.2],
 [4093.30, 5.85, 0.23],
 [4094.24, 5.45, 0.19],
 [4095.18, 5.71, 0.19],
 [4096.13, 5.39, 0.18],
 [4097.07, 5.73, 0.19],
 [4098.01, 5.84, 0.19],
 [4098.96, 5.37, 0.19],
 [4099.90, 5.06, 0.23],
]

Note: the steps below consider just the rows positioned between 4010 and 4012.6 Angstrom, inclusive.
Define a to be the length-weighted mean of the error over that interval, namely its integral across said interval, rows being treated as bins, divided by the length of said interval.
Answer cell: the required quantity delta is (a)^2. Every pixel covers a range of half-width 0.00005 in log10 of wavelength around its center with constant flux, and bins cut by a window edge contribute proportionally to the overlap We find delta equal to 0.043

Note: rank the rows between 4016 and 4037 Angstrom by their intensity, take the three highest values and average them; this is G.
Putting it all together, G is 6.16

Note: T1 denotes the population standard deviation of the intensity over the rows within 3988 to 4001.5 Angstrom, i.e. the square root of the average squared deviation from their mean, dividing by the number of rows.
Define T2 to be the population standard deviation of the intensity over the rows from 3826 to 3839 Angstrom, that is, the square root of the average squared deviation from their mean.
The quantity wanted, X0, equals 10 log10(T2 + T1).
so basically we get -2.9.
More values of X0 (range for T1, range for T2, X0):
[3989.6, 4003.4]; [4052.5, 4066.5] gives -4.0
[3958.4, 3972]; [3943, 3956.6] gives 0.5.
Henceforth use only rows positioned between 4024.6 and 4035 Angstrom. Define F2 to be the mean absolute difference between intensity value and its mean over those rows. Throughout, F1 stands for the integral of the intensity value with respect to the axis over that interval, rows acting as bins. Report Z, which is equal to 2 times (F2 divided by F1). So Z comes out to 0.0044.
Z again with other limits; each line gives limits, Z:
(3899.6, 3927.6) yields 0.0023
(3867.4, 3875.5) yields 0.0050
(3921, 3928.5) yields 0.0108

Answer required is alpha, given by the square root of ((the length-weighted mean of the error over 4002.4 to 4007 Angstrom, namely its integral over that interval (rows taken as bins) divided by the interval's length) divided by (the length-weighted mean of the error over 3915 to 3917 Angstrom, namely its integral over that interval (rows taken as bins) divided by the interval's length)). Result 1.07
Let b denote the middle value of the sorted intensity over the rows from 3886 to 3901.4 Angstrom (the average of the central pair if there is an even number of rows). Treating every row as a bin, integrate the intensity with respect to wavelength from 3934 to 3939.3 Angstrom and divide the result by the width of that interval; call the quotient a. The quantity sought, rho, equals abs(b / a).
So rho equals 1.12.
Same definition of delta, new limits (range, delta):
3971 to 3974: 0.073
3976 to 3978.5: 0.035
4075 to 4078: 0.045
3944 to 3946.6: 0.037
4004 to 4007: 0.062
